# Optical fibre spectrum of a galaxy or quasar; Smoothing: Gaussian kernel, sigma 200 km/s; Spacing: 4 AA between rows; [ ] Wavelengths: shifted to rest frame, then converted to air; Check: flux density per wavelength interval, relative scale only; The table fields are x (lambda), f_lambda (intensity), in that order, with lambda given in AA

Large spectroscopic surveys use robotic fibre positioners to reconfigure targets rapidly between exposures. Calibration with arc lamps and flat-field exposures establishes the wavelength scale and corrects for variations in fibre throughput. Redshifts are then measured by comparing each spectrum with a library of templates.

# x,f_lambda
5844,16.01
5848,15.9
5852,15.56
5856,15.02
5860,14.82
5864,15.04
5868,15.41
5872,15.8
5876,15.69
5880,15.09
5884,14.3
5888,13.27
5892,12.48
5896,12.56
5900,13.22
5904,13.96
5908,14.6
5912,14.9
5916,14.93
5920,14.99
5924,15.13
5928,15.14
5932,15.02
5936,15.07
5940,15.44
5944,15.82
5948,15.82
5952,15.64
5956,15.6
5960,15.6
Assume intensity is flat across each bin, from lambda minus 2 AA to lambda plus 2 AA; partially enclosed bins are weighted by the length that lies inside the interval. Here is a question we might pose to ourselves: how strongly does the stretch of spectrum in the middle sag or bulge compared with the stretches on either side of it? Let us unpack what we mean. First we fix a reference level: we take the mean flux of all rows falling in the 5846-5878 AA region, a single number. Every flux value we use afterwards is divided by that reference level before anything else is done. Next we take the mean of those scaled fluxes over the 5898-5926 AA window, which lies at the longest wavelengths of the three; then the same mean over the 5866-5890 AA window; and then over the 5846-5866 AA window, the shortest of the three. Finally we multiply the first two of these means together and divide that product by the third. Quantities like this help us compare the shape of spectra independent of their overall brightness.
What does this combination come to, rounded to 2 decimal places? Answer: 0.92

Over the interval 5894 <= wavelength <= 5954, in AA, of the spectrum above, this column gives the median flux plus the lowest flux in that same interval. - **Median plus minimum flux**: 27.6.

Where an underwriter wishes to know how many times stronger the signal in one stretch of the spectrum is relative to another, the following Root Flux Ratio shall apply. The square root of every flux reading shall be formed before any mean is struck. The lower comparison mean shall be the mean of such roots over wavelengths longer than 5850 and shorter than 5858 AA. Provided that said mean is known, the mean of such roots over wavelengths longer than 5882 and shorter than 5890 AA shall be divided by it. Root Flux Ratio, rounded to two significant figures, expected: 0.95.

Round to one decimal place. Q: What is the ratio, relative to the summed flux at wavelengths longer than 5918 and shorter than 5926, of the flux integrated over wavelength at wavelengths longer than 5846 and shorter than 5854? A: 4.2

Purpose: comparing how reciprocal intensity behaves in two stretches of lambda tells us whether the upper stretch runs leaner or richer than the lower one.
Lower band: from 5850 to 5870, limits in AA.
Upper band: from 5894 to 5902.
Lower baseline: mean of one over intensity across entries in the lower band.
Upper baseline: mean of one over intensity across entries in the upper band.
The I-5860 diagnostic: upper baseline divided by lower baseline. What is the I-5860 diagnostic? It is 1.18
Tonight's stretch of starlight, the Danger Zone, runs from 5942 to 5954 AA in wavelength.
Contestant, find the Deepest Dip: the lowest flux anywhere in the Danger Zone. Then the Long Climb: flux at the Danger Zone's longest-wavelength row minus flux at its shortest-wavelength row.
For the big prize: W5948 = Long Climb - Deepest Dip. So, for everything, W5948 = -15.8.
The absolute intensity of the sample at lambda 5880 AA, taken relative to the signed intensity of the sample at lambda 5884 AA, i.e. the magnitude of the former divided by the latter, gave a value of 1.06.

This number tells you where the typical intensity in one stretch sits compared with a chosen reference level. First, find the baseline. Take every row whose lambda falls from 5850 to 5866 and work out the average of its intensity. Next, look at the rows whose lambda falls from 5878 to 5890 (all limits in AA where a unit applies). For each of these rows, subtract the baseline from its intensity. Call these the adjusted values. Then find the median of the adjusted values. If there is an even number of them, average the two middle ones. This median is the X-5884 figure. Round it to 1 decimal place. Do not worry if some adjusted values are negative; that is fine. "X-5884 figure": -0.8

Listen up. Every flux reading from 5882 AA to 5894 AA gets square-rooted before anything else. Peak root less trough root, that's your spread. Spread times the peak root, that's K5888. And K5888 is 0.94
